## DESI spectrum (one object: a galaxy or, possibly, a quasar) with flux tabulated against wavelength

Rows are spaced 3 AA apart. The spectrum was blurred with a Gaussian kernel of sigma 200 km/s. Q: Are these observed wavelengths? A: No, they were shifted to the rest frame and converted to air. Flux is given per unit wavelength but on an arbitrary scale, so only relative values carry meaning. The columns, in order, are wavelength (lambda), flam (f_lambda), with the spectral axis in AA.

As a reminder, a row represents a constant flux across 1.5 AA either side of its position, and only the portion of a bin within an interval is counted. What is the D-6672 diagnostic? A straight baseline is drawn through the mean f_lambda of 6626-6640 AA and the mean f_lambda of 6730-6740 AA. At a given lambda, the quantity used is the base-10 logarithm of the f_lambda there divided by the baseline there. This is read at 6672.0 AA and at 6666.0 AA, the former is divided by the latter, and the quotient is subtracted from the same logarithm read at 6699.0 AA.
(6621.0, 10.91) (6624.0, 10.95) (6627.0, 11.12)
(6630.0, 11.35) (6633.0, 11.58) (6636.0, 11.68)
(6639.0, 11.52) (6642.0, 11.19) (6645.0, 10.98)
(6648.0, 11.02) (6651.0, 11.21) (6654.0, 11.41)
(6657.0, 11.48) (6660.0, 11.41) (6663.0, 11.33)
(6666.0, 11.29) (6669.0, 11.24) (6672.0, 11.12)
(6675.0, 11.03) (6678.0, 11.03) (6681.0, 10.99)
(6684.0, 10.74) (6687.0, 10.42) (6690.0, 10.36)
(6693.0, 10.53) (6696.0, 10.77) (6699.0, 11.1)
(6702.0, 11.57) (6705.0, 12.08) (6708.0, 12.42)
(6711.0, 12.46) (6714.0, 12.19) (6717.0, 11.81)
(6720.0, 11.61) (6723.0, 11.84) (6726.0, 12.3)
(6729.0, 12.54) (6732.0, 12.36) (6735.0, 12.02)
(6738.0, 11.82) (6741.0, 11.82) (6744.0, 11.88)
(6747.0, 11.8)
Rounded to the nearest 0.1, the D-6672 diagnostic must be -1.6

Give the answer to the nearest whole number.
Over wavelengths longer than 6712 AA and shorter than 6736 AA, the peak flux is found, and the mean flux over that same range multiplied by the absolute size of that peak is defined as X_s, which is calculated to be 152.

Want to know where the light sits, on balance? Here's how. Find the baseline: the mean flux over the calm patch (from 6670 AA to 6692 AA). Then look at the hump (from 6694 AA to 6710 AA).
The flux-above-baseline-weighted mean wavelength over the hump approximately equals 6705.3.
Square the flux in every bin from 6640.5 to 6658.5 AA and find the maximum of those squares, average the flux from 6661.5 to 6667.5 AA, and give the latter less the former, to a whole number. -120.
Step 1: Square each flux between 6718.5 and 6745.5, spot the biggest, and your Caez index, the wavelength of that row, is 6729.0 AA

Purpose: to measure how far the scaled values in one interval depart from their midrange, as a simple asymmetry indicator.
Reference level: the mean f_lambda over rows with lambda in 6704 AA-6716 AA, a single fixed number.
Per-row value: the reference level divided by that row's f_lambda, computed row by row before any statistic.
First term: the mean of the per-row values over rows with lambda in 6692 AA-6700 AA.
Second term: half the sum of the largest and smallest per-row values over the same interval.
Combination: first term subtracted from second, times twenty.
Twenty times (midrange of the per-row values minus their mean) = -0.03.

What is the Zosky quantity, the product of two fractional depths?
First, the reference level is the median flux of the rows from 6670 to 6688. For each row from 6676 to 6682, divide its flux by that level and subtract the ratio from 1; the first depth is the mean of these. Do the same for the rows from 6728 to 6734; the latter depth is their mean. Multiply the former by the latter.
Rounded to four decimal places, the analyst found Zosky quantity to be 0.0000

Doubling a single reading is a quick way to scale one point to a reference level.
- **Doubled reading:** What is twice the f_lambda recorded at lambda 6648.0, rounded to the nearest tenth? 22.0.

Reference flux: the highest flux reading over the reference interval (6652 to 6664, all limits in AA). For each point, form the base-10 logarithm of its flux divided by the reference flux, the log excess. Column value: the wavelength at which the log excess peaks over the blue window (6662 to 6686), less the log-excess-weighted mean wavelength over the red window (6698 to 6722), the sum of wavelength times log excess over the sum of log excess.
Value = -48.9 AA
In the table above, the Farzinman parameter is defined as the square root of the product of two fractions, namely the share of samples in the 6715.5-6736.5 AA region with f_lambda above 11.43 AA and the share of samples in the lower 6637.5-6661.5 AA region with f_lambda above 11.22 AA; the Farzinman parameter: 0.71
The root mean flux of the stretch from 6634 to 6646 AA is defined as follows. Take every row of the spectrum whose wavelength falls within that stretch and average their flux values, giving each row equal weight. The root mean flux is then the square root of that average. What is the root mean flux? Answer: 3.37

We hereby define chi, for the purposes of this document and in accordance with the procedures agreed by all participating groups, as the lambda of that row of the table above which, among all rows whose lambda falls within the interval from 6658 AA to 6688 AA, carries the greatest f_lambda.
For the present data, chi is 6660.0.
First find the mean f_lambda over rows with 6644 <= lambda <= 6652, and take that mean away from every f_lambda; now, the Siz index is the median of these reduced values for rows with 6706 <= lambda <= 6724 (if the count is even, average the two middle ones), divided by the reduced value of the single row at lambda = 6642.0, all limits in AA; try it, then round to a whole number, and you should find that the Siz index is 8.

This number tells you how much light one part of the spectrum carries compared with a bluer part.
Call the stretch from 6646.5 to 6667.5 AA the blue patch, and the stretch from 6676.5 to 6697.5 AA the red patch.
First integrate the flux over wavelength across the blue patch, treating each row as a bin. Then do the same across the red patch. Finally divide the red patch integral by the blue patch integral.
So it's 0.95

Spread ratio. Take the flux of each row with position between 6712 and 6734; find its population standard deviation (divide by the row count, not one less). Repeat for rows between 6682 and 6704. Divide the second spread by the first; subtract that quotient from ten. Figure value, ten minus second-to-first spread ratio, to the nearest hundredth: 8.75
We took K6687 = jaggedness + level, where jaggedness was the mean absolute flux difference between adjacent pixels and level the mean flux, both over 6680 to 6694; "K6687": 10.8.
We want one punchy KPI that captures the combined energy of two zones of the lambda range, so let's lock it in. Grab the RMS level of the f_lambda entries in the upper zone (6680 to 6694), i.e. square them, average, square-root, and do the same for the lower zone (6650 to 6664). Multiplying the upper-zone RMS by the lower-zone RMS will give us 121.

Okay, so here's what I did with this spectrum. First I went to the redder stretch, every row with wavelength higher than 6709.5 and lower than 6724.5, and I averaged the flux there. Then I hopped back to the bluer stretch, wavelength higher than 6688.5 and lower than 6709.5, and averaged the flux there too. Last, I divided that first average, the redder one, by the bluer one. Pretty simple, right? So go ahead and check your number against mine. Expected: 1.06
